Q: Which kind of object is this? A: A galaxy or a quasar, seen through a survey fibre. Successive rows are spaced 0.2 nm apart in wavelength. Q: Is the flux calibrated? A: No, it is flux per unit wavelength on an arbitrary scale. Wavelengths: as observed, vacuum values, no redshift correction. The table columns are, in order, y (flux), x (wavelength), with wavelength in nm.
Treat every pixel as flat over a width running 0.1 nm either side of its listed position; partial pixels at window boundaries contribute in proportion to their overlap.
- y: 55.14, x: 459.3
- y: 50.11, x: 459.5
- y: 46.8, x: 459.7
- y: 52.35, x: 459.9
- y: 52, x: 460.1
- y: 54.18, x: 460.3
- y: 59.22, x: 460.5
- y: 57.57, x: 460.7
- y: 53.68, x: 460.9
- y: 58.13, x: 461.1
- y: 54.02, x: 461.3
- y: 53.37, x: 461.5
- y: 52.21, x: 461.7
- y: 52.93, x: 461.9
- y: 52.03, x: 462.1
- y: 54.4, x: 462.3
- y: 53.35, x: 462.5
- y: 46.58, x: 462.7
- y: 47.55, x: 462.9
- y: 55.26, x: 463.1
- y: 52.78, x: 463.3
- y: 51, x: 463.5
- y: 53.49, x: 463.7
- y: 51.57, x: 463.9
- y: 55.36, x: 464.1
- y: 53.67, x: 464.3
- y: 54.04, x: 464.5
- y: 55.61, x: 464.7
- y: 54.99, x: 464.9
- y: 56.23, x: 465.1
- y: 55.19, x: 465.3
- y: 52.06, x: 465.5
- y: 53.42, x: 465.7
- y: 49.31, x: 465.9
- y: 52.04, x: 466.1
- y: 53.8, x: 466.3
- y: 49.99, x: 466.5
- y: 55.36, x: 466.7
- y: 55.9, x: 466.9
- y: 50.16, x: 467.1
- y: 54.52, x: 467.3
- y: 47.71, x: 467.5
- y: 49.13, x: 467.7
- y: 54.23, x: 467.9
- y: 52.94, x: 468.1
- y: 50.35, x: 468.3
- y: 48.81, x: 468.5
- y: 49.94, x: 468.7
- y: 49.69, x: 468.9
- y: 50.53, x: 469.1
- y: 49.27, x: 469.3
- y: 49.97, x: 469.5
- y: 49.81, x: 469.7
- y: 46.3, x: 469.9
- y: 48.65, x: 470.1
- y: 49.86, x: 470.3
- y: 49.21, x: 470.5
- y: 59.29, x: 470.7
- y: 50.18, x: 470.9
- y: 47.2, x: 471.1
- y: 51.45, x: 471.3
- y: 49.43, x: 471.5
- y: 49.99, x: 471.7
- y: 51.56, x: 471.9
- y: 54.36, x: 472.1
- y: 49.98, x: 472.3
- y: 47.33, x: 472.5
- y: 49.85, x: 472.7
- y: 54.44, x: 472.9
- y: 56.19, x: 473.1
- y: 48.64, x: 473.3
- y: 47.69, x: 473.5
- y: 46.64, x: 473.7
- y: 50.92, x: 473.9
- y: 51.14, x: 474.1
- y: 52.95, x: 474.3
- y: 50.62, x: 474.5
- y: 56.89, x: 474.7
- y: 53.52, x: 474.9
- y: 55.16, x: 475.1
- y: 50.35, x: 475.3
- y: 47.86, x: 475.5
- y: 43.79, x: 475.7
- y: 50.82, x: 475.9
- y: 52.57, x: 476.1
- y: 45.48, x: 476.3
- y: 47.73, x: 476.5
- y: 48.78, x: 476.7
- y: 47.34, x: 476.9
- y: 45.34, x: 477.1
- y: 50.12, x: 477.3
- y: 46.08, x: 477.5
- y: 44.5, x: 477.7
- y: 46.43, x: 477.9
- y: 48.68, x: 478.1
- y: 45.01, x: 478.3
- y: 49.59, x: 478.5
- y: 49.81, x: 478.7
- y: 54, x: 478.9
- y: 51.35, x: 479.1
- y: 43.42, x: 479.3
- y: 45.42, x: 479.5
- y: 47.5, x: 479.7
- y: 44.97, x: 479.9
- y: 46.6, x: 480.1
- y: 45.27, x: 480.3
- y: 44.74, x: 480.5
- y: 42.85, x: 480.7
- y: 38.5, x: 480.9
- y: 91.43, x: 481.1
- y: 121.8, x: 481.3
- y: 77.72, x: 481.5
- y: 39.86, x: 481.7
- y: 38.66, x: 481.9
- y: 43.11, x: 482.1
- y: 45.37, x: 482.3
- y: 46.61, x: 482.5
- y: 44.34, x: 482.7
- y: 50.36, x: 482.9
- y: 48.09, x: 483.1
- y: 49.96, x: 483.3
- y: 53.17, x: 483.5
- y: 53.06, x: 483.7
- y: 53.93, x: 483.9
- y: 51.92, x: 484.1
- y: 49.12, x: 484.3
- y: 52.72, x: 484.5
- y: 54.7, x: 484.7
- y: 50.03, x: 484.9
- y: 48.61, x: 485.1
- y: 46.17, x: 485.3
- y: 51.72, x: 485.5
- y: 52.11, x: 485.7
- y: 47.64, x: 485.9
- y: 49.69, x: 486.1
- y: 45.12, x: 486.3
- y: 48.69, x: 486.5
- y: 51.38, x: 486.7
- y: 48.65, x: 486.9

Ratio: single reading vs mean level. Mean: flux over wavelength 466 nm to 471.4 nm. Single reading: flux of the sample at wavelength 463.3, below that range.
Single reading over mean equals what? 1.04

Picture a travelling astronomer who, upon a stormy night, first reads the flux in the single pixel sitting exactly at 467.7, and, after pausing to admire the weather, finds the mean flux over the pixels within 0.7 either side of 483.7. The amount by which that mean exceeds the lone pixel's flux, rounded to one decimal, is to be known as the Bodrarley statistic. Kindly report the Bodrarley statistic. 2.2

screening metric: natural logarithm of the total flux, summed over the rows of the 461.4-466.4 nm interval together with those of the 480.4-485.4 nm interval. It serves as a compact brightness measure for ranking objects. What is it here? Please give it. 7.89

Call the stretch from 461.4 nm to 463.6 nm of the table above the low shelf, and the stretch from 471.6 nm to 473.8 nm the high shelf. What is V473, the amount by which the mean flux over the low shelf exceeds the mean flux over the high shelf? 1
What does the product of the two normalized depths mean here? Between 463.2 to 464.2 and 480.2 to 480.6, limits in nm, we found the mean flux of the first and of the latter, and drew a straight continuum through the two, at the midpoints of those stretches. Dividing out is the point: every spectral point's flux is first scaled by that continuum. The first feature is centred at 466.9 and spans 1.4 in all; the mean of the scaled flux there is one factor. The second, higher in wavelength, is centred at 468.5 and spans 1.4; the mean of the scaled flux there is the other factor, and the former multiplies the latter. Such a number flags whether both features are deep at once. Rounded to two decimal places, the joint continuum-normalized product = 1.03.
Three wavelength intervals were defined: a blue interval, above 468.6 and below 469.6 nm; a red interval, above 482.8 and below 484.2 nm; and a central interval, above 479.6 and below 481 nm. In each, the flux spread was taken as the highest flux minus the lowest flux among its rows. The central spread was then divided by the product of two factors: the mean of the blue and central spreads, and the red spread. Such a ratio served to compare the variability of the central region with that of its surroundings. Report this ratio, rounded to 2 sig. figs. 0.30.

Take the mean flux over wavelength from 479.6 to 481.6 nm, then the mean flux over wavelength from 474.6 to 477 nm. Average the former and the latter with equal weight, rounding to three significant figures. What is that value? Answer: 55.1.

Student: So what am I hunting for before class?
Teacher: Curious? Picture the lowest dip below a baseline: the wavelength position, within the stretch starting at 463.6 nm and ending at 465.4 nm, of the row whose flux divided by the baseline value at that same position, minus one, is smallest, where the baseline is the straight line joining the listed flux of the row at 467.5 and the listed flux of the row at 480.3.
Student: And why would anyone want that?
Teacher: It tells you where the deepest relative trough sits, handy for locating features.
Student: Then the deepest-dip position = 463.9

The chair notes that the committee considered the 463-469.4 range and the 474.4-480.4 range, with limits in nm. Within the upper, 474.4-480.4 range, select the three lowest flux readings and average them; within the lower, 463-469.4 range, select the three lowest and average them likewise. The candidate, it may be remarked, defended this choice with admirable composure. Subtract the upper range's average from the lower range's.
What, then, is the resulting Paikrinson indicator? 4.6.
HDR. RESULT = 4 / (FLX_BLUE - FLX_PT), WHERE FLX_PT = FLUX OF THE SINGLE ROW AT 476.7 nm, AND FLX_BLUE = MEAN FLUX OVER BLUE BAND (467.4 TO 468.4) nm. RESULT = 1.91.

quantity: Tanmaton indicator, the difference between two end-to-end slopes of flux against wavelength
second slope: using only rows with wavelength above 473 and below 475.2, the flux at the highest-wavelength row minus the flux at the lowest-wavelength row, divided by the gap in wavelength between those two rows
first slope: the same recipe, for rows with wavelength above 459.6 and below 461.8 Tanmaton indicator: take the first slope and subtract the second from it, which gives 3.2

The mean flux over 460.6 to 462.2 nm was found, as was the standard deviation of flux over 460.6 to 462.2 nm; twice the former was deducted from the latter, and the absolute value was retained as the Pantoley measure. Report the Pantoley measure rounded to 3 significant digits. 106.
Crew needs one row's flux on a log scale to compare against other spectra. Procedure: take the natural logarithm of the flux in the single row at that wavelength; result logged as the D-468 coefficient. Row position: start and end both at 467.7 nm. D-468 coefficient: 3.89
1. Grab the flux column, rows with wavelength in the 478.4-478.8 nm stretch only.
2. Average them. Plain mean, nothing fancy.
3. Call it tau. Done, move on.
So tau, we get 50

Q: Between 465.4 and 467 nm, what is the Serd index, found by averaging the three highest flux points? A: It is 55.0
